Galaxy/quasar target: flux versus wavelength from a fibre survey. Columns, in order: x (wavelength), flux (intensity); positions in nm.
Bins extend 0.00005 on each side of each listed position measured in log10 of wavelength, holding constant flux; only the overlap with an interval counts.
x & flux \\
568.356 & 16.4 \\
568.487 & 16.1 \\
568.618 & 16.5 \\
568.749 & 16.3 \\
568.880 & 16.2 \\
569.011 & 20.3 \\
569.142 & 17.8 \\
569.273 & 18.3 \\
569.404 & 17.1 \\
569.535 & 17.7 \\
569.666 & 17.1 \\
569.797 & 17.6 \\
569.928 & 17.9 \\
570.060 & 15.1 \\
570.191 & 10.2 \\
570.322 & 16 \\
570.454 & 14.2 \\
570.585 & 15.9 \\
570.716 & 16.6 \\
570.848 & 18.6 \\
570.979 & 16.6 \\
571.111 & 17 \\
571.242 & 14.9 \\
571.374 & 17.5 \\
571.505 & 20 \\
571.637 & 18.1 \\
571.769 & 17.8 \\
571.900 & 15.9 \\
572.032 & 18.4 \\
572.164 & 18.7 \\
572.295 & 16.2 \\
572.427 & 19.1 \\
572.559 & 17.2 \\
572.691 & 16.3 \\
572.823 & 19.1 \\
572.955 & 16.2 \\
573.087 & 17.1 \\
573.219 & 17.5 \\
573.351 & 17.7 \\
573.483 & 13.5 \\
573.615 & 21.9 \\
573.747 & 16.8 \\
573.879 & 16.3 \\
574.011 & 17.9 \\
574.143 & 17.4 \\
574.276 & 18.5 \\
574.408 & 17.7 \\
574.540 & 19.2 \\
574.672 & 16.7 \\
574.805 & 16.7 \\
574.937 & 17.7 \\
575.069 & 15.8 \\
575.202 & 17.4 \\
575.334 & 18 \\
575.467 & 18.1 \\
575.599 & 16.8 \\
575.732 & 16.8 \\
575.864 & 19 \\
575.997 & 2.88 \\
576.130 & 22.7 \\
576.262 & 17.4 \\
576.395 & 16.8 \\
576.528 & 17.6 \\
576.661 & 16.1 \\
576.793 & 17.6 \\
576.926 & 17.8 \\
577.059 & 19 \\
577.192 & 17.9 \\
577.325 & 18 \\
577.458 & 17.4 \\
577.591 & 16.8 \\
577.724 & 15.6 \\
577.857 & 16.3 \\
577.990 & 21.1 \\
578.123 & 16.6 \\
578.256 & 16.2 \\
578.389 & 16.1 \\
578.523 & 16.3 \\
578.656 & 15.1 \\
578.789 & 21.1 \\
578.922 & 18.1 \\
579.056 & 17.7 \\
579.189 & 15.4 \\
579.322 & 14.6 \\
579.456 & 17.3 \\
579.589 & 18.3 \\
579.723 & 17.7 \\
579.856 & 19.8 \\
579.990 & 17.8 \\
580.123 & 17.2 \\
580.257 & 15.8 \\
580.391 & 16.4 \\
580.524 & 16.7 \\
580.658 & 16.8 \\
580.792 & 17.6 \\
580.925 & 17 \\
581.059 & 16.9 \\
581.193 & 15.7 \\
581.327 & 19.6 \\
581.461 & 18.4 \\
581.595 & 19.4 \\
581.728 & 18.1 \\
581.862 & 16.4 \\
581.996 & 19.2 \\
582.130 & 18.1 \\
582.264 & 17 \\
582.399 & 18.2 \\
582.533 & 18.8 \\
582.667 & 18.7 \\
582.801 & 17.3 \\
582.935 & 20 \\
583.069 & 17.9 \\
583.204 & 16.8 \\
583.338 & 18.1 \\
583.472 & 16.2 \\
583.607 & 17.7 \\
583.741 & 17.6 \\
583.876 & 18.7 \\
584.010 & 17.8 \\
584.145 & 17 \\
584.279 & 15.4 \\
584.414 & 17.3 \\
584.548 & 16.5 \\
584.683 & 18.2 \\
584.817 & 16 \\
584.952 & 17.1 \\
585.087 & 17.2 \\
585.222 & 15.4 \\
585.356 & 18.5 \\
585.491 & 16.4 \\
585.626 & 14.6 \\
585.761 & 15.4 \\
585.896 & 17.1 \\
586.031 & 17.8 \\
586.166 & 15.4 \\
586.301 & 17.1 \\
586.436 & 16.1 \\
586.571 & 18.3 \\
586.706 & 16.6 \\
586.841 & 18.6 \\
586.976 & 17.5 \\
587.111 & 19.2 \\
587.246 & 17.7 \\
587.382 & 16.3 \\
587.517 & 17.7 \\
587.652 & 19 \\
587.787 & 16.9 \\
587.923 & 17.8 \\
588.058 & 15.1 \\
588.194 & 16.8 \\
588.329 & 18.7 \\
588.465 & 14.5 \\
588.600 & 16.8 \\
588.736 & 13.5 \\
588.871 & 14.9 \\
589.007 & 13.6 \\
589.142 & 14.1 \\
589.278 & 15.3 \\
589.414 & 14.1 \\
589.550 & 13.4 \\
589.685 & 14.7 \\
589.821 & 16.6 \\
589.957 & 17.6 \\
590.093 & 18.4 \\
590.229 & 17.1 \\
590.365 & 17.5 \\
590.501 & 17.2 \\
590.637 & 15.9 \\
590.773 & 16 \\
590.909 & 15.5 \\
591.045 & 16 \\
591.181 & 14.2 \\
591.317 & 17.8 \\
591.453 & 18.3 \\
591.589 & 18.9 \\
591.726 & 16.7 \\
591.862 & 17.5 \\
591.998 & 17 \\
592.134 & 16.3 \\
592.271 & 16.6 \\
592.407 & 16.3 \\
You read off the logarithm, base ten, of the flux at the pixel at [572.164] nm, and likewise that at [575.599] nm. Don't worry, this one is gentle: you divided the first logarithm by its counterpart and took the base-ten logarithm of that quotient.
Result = 0.016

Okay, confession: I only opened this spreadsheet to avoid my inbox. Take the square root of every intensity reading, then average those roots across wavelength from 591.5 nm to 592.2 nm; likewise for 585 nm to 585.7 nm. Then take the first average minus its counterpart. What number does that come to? 0.11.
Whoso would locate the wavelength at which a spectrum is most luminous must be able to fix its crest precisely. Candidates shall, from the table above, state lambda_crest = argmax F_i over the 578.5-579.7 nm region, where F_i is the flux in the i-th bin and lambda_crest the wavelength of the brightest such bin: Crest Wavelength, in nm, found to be 578.789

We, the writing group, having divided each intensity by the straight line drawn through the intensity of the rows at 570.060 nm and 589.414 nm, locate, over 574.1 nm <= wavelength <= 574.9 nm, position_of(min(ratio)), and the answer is 574.672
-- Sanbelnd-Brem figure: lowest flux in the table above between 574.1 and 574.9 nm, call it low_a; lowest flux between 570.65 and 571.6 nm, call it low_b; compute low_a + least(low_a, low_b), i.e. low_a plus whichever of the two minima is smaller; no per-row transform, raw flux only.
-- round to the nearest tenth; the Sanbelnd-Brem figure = 31.6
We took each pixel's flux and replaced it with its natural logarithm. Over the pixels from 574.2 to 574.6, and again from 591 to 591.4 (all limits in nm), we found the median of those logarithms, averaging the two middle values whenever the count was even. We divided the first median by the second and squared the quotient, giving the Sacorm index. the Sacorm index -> 1.11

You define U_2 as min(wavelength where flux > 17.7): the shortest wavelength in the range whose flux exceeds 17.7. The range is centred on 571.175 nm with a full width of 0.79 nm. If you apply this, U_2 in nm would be 570.848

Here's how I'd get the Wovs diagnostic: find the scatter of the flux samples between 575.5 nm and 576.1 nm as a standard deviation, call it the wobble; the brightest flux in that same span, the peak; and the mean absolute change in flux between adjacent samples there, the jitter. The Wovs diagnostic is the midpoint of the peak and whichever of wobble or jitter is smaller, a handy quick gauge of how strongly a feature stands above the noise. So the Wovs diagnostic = 12.55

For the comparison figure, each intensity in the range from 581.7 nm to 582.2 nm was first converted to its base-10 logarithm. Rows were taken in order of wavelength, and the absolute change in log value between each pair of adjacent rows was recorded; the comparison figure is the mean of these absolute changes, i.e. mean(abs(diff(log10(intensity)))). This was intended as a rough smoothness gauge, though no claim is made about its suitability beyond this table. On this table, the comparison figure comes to 0.05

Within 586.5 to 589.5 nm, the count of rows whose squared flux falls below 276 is 10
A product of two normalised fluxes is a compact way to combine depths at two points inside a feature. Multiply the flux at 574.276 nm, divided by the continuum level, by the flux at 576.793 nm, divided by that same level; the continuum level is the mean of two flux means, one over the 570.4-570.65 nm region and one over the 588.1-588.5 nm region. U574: 1.29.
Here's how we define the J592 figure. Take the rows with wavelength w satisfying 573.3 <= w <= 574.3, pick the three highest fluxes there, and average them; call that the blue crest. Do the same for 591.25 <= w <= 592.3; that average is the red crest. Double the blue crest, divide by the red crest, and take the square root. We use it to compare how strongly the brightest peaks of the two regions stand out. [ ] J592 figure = 1.46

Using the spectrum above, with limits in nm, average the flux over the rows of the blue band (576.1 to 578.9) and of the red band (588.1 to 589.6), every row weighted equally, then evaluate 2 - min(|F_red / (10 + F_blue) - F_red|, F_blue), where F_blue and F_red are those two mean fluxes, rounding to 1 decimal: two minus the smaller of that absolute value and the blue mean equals -12.5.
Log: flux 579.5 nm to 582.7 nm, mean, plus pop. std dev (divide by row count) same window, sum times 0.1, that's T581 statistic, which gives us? 1.89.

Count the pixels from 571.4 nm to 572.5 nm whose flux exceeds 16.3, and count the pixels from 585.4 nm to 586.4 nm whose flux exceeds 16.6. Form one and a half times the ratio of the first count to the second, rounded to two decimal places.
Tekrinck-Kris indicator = 3.00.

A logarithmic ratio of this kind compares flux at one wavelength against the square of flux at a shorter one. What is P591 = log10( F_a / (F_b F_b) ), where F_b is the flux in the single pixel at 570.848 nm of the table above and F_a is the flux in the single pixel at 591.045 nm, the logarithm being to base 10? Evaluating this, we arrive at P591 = -1.33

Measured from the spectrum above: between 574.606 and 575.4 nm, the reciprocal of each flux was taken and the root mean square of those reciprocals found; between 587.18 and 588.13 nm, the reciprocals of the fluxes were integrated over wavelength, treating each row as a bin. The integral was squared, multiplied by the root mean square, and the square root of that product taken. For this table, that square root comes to 0.0134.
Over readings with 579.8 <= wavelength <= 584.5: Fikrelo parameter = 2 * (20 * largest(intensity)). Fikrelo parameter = 800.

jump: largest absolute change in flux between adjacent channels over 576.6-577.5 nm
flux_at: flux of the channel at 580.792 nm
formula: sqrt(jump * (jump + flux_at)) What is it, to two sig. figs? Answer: 5.4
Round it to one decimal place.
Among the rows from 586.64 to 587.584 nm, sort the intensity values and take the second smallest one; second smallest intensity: 16.6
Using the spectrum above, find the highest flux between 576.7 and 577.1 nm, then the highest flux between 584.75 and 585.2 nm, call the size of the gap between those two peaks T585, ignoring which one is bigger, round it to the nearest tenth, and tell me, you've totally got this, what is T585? 1.8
